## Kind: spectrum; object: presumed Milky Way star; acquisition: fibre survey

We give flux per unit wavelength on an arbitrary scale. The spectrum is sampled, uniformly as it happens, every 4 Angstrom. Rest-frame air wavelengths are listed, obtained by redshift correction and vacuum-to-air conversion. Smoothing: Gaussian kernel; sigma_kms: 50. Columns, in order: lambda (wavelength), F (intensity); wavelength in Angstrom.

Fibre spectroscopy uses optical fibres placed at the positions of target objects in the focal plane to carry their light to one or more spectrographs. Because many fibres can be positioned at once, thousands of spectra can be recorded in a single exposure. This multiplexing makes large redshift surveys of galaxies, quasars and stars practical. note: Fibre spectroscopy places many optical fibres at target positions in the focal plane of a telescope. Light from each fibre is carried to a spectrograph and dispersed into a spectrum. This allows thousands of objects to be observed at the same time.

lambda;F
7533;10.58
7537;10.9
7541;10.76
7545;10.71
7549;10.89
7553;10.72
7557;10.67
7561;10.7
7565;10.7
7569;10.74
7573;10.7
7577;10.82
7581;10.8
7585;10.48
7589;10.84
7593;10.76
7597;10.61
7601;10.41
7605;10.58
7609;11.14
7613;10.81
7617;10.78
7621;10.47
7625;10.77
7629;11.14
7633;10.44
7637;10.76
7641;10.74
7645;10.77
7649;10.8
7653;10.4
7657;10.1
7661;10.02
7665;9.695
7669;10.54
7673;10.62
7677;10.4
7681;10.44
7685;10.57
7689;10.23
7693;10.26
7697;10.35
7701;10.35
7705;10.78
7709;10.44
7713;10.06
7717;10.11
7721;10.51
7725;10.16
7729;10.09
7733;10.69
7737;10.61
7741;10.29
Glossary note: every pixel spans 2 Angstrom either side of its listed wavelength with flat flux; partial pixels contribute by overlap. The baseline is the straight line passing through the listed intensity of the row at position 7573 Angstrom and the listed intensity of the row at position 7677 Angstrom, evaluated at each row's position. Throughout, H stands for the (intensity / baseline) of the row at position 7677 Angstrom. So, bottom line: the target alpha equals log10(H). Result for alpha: 0.000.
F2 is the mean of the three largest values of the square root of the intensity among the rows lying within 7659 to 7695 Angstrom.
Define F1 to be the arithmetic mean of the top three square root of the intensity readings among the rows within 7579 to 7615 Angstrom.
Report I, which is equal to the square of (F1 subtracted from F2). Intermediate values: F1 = 3.31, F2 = 3.252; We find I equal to 0.0029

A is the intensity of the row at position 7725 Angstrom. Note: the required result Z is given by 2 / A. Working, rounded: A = 10.16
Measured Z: 0.197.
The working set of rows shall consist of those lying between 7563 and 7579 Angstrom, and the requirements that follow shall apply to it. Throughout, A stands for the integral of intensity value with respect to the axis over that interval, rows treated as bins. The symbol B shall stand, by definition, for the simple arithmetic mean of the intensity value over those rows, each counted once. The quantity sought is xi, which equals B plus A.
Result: 183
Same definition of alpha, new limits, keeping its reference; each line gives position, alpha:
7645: 0.011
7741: 0.003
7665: -0.032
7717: -0.007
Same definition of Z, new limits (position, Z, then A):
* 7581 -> 0.185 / 10.8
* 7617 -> 0.186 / 10.78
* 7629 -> 0.180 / 11.14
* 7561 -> 0.187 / 10.7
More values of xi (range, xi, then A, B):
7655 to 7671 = 172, 161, 10.1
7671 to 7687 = 179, 168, 10.5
